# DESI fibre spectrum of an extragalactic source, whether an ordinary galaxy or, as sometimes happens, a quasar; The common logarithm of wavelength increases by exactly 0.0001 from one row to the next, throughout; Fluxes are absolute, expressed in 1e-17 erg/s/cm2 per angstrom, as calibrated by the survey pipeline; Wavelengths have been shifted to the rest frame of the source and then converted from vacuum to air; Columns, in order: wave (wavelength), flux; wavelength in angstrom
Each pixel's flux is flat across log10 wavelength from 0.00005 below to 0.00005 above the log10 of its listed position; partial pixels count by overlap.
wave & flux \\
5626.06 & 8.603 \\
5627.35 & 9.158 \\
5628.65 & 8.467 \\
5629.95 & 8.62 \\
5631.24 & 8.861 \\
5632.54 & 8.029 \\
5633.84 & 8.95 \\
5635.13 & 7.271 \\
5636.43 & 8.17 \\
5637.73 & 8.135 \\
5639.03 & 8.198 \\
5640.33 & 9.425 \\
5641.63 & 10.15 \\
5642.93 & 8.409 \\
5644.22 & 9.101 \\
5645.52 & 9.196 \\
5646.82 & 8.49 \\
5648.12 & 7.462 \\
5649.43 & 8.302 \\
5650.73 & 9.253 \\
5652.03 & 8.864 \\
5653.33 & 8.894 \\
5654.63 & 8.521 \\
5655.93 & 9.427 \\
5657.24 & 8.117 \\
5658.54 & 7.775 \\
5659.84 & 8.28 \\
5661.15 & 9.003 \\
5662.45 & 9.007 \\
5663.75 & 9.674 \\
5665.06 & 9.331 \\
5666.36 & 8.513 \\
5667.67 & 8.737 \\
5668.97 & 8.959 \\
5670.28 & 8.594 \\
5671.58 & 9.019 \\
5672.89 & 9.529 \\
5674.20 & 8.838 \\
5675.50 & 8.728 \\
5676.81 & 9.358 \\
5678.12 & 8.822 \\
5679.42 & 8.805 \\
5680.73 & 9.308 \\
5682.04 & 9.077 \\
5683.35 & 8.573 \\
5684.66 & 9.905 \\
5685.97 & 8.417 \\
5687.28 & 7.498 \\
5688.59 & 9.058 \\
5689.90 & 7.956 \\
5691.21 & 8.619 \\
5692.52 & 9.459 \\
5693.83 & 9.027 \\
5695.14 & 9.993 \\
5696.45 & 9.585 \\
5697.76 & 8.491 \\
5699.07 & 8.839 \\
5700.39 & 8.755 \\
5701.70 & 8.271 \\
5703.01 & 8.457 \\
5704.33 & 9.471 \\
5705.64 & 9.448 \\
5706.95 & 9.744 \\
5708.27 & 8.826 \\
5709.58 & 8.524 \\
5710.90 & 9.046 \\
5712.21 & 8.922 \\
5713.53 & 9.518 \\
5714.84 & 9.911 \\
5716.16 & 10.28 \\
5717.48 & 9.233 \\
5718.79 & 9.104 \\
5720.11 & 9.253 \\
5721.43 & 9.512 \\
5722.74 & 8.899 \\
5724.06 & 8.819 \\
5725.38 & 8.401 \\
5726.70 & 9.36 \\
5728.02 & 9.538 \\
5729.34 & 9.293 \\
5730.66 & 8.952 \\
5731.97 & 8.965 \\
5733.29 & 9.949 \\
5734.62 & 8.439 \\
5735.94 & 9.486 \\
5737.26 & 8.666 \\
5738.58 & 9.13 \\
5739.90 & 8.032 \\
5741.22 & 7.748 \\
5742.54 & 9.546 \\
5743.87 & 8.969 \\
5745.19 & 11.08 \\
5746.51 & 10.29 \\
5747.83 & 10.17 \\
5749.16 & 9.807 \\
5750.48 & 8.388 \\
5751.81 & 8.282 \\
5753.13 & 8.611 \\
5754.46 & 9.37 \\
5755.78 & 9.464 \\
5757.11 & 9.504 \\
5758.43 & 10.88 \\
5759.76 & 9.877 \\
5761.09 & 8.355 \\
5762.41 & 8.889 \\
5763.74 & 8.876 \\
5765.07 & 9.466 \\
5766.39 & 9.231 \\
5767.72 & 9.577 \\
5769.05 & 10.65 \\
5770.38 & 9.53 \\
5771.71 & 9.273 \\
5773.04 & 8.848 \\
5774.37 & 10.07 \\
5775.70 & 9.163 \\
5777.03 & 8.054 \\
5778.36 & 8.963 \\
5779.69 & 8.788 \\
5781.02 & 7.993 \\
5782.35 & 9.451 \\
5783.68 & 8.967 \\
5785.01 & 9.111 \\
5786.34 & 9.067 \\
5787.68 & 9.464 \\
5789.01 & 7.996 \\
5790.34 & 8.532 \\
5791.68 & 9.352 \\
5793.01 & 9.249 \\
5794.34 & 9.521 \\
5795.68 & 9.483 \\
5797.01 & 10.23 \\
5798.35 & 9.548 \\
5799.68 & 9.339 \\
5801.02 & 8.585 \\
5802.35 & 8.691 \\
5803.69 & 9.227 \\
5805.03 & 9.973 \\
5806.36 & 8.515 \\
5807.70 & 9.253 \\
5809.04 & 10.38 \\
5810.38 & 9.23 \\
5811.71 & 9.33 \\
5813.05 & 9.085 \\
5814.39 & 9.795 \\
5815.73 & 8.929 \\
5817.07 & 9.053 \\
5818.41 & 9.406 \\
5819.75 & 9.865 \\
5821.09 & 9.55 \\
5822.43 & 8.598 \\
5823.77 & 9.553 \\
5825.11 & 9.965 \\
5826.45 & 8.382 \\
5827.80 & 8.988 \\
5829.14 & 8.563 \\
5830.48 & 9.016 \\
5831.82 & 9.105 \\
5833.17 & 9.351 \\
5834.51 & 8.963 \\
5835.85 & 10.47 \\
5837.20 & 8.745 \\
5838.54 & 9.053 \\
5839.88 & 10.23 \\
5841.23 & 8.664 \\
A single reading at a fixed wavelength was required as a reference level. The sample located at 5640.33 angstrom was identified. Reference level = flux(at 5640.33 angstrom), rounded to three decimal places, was 9.425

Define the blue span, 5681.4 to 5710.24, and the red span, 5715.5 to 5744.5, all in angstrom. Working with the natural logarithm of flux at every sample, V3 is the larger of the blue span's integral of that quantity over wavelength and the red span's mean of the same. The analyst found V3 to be 63.0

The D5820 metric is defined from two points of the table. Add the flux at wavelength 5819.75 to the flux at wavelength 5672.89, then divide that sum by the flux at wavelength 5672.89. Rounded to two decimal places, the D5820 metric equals 2.04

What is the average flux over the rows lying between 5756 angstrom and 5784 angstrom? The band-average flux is 9.26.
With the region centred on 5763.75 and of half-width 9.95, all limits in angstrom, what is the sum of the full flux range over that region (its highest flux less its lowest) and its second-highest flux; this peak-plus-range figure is 13.2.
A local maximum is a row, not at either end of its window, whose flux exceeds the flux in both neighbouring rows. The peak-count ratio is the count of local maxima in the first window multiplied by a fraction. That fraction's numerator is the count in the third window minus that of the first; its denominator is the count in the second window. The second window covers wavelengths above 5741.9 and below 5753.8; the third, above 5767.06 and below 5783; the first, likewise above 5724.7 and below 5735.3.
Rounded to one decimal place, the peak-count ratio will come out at 2.0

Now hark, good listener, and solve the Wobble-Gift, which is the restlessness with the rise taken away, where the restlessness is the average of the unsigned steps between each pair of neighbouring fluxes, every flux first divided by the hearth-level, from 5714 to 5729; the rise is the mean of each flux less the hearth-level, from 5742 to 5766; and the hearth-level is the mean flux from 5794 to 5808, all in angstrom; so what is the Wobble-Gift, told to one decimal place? -0.1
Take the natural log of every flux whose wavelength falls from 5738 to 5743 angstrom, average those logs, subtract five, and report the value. -2.85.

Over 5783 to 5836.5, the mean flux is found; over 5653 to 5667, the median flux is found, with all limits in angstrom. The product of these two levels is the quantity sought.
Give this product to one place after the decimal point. 82.2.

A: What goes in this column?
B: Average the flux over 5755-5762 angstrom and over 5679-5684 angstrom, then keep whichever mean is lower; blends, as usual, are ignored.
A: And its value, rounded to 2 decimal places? 8.94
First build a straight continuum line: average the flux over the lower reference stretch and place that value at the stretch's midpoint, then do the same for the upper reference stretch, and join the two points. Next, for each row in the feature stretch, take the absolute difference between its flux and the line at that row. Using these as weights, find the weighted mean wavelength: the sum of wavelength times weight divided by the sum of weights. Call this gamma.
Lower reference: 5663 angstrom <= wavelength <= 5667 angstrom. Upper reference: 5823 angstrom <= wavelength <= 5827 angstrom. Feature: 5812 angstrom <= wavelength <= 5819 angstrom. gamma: 5815.3 angstrom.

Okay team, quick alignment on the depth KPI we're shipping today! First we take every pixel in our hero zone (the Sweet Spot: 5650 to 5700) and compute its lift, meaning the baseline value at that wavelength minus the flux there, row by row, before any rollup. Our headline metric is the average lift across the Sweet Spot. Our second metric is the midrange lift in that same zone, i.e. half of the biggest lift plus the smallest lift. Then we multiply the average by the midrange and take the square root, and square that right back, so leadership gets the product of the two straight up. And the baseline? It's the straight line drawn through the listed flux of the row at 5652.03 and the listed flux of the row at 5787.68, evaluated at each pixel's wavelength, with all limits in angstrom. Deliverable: 0.022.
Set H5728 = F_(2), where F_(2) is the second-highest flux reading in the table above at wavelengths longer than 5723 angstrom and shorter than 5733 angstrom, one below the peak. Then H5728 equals 9.36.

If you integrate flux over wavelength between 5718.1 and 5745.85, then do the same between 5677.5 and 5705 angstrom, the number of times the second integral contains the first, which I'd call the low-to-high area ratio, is 0.97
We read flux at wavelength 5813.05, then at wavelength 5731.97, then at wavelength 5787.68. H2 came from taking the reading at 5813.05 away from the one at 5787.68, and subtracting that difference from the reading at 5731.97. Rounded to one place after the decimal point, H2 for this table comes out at 8.6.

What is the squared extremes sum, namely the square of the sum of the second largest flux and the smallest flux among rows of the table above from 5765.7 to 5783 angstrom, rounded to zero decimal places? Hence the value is 326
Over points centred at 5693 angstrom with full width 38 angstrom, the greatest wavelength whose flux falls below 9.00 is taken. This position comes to 5709.58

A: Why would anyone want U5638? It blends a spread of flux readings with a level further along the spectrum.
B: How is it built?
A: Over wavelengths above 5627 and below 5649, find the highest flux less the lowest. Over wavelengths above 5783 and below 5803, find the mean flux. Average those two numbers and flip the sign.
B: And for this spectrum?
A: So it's -6.01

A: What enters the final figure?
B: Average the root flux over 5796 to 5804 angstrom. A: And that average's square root 1.745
